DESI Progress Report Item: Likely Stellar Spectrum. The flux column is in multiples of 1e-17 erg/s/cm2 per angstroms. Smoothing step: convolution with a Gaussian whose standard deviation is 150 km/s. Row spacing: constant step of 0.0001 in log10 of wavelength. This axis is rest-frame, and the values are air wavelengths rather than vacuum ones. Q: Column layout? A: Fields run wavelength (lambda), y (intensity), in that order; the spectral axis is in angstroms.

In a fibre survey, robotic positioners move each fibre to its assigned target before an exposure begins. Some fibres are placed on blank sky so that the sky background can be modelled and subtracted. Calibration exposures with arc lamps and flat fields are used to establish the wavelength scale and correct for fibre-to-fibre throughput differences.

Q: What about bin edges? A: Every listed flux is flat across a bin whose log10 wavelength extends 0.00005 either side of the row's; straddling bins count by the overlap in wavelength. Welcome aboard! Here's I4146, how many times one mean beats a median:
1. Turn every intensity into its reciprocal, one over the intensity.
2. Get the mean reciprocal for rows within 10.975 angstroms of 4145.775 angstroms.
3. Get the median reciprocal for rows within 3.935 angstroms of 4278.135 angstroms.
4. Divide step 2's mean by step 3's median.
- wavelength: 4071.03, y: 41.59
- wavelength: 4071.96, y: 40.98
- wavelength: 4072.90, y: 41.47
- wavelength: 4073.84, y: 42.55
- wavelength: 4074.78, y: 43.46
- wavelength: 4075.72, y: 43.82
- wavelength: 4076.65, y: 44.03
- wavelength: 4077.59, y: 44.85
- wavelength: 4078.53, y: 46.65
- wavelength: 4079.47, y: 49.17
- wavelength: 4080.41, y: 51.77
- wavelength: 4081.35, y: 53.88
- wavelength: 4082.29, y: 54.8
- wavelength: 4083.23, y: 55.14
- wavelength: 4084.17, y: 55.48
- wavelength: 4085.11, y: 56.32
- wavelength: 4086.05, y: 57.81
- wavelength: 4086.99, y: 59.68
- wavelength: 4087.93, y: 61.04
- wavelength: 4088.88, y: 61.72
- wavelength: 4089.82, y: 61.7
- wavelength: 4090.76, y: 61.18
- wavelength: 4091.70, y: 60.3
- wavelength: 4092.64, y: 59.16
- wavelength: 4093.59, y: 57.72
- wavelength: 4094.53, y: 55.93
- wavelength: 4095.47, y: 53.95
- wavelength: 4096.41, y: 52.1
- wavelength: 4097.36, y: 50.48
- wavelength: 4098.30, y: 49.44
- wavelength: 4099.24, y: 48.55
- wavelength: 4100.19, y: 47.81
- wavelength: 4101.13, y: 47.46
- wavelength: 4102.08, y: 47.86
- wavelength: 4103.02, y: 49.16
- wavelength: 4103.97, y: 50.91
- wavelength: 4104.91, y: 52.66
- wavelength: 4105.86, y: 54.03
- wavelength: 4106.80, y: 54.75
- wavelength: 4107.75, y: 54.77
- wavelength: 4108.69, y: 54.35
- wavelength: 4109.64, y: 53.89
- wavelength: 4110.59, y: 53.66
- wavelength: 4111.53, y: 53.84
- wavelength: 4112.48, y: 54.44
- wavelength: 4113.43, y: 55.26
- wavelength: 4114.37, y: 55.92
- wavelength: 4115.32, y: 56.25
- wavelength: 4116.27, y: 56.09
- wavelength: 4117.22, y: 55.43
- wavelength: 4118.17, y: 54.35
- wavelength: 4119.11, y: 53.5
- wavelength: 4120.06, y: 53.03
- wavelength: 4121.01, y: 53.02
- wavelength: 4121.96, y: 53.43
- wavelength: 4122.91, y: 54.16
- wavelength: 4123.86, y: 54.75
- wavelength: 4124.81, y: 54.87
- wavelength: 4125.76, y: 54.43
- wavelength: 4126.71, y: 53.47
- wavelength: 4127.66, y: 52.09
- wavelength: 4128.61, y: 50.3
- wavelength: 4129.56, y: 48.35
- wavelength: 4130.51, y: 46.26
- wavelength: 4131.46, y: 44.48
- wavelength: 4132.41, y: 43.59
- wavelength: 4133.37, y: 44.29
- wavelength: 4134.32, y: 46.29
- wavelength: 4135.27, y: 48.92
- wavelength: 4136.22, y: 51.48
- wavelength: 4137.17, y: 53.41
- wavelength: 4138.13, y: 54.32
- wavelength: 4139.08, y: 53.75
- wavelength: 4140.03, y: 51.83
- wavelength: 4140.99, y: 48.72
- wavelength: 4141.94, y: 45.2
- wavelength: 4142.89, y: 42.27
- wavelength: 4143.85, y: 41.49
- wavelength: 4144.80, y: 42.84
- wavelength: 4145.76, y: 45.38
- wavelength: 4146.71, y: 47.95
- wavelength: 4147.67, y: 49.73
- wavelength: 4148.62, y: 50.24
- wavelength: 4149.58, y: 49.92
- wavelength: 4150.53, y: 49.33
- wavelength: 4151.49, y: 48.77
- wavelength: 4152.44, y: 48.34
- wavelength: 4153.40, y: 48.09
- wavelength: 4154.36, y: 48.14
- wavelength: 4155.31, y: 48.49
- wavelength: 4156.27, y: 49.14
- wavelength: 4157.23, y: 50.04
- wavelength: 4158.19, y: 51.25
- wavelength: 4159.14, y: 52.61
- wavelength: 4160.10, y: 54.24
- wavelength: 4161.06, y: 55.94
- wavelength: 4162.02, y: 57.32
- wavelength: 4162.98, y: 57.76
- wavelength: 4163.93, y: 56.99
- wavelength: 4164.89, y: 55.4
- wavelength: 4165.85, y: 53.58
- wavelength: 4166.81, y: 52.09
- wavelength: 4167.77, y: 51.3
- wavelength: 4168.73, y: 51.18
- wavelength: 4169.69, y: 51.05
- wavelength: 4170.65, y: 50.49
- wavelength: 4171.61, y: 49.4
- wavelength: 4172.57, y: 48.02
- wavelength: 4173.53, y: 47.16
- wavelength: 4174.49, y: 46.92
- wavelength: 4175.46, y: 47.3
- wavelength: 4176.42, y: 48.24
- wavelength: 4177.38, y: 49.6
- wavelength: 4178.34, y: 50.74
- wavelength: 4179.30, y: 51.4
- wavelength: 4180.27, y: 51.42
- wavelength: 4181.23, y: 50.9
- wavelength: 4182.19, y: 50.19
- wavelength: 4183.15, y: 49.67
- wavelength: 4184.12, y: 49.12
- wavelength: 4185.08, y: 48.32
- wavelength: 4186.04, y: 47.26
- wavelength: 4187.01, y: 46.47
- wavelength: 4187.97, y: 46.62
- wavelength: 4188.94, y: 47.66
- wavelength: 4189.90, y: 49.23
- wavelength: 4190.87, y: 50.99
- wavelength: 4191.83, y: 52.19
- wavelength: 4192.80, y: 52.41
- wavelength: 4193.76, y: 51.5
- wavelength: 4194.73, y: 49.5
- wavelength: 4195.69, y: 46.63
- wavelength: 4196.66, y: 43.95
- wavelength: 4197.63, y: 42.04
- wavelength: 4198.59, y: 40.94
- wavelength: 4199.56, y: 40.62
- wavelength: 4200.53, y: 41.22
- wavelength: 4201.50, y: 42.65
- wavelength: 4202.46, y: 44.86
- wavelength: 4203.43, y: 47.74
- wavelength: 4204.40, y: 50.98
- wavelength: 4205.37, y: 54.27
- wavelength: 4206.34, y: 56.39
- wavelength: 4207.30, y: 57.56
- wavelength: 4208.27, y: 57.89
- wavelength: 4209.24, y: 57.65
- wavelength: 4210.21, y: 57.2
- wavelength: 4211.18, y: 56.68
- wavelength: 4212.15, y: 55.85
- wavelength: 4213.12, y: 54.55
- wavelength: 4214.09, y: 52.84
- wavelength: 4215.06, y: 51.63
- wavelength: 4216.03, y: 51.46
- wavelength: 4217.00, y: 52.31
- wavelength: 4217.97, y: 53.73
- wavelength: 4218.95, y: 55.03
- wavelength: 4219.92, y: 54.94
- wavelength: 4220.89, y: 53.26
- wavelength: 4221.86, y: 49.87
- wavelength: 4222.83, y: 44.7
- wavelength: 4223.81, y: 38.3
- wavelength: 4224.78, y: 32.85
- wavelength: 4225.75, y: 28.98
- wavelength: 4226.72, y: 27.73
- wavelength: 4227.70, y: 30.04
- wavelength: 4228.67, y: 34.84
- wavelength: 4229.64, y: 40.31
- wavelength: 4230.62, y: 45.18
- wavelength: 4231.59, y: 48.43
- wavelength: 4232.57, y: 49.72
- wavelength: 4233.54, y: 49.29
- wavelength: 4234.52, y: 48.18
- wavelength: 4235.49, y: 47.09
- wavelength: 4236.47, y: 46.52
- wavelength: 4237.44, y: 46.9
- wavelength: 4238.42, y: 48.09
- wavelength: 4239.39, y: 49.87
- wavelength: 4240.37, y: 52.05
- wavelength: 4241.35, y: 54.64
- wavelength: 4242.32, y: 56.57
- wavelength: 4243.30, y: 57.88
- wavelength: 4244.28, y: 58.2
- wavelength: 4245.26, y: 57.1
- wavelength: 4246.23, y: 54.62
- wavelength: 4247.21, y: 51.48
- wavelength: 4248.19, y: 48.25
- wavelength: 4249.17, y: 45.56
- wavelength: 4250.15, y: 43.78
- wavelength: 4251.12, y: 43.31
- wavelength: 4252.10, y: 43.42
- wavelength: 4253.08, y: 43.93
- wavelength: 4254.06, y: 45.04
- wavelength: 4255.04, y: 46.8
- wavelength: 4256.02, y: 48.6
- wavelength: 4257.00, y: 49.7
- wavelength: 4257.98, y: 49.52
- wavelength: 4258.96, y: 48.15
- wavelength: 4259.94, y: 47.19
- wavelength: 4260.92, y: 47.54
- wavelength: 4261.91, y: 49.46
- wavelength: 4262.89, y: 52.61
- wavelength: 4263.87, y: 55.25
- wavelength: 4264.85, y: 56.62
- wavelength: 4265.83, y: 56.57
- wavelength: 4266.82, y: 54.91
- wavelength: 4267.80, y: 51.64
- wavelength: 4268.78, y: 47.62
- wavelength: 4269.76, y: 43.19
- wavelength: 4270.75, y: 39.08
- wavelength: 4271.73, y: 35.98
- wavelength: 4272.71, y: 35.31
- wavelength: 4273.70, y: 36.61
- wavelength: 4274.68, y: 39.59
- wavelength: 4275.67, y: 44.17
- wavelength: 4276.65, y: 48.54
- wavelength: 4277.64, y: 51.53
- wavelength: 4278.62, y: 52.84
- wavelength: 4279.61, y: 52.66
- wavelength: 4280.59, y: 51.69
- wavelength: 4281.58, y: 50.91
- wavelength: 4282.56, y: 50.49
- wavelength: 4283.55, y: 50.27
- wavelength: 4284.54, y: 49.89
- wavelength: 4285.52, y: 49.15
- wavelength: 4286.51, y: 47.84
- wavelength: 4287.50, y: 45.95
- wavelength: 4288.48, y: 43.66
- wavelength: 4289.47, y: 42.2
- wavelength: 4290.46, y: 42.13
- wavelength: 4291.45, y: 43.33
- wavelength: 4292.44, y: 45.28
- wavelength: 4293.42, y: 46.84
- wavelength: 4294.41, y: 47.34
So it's 1.06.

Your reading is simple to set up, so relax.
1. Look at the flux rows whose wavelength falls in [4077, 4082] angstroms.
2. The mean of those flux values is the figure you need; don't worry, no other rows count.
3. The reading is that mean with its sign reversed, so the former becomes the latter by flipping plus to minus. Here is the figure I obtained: -49.3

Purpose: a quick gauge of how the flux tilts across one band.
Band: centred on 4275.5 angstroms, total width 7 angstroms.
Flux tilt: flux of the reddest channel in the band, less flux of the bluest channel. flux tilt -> 18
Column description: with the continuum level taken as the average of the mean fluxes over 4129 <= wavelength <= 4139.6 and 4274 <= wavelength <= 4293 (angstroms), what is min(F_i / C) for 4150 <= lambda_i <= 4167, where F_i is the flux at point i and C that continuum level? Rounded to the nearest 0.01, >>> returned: 1.00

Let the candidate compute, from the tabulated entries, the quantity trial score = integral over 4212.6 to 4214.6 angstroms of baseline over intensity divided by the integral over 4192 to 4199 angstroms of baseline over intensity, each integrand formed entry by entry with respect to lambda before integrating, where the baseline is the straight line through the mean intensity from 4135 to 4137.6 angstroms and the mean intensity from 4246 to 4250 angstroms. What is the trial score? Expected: 0.25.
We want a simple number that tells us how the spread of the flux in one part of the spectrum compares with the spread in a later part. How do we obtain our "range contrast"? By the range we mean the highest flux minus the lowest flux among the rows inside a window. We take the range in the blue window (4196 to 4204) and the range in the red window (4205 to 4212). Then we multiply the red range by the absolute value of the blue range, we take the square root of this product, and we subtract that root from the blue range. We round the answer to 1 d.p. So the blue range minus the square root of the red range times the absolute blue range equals 2.0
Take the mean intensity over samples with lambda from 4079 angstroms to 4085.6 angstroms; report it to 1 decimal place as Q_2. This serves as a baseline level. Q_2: 53.8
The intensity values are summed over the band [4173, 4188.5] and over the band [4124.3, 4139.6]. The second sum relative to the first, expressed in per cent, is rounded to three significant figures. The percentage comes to 102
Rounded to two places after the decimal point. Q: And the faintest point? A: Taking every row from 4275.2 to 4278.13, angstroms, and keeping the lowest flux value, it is 44.17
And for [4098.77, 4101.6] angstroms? 47.46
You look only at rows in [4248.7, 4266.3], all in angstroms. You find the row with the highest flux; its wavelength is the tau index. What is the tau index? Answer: 4264.85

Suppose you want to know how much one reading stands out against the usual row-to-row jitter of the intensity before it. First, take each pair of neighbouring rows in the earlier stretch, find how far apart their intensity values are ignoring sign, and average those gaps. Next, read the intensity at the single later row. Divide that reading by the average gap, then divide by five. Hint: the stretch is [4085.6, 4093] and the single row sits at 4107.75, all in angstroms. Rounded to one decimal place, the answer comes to 11.9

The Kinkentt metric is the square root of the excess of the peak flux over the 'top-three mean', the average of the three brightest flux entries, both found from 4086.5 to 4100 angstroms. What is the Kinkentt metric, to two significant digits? 0.43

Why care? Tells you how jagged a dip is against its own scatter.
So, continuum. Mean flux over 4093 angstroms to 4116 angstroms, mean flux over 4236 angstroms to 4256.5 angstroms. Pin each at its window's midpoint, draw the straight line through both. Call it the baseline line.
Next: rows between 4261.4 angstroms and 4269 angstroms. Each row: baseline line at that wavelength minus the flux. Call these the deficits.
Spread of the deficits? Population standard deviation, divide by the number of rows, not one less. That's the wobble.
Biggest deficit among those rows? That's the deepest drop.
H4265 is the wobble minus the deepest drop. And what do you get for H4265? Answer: 2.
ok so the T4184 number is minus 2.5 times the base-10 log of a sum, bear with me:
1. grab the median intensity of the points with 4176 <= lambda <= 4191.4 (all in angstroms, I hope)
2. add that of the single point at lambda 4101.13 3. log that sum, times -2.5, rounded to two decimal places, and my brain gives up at -4.97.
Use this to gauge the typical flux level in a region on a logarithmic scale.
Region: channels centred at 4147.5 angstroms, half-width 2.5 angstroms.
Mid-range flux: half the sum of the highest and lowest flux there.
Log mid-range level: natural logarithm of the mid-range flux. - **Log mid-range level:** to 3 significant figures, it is 3.87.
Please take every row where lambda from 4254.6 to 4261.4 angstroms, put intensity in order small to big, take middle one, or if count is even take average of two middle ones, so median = 48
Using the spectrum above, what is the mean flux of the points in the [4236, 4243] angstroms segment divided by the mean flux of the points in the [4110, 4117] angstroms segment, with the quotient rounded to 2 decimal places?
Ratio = 0.92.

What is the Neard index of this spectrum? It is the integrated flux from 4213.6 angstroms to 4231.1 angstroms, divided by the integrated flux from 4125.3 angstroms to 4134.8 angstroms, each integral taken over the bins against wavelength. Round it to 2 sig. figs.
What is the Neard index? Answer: 1.7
